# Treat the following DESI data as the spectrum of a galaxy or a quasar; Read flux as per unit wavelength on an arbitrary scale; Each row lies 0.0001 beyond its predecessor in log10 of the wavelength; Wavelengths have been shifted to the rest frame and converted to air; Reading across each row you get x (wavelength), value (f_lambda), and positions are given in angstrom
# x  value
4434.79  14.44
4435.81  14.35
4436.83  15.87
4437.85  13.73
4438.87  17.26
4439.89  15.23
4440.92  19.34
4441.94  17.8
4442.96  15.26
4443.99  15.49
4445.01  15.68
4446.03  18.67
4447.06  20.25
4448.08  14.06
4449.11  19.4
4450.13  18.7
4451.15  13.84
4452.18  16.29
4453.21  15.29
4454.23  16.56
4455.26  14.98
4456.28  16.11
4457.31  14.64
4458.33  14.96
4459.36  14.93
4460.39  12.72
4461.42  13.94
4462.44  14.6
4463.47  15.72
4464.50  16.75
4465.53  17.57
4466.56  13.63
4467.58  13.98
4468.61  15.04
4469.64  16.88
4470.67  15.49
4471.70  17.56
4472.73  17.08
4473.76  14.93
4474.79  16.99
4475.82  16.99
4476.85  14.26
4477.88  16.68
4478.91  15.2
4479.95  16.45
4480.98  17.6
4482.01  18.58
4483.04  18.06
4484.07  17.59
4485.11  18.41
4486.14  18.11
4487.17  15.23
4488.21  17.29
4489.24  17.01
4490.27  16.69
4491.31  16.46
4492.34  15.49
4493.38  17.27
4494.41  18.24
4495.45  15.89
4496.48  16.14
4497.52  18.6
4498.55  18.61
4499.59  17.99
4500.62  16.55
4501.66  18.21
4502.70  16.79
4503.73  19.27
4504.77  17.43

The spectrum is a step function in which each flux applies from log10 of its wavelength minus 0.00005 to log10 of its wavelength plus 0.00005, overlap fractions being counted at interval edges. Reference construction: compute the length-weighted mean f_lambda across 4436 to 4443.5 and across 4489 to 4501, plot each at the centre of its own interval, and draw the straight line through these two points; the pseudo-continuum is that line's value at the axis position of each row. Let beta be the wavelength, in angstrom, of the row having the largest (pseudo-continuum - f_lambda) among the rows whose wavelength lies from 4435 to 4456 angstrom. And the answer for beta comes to 4451.15 angstrom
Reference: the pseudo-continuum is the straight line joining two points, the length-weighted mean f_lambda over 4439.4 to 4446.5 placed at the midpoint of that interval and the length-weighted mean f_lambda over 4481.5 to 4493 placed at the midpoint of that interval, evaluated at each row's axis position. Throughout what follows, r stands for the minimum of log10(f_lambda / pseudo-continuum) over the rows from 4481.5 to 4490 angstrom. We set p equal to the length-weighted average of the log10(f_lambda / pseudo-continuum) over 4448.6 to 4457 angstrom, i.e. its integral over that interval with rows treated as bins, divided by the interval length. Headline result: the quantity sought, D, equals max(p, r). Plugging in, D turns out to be -0.0157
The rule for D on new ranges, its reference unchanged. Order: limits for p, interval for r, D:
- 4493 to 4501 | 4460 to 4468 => 0.0035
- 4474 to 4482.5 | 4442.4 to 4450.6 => -0.0156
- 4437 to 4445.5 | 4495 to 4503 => -0.0165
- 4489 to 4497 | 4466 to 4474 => -0.0155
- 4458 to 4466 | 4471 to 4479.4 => -0.0508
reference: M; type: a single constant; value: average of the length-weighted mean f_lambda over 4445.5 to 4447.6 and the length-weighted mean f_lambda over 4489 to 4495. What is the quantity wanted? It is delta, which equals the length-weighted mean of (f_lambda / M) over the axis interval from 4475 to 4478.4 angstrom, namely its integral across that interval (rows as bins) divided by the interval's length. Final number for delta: 0.889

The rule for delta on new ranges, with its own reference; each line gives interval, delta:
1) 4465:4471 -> 0.853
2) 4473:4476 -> 0.901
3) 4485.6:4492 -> 0.928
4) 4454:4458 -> 0.856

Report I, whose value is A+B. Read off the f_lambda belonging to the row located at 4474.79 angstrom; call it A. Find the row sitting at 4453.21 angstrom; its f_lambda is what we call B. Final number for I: 32.3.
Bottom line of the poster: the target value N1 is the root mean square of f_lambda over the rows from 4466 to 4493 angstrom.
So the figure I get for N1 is 16.5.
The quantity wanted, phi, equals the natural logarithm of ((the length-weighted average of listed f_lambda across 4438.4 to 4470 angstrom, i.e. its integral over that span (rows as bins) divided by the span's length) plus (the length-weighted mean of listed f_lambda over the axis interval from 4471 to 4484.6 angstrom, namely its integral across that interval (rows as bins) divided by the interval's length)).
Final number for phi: 3.49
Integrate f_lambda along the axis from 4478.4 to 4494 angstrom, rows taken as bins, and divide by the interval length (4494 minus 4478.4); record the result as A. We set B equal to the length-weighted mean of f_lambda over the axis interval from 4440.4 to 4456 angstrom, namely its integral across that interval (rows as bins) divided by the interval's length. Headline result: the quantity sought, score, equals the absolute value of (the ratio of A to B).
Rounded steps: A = 17.0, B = 16.8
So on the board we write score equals 1.02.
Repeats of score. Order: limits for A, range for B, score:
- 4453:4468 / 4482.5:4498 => 0.88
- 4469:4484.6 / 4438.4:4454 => 0.99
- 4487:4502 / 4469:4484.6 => 1.02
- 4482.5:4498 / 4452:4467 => 1.12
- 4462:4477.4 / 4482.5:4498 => 0.93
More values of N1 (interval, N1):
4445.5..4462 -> 16.1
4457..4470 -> 15.1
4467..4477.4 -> 16.0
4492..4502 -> 17.3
